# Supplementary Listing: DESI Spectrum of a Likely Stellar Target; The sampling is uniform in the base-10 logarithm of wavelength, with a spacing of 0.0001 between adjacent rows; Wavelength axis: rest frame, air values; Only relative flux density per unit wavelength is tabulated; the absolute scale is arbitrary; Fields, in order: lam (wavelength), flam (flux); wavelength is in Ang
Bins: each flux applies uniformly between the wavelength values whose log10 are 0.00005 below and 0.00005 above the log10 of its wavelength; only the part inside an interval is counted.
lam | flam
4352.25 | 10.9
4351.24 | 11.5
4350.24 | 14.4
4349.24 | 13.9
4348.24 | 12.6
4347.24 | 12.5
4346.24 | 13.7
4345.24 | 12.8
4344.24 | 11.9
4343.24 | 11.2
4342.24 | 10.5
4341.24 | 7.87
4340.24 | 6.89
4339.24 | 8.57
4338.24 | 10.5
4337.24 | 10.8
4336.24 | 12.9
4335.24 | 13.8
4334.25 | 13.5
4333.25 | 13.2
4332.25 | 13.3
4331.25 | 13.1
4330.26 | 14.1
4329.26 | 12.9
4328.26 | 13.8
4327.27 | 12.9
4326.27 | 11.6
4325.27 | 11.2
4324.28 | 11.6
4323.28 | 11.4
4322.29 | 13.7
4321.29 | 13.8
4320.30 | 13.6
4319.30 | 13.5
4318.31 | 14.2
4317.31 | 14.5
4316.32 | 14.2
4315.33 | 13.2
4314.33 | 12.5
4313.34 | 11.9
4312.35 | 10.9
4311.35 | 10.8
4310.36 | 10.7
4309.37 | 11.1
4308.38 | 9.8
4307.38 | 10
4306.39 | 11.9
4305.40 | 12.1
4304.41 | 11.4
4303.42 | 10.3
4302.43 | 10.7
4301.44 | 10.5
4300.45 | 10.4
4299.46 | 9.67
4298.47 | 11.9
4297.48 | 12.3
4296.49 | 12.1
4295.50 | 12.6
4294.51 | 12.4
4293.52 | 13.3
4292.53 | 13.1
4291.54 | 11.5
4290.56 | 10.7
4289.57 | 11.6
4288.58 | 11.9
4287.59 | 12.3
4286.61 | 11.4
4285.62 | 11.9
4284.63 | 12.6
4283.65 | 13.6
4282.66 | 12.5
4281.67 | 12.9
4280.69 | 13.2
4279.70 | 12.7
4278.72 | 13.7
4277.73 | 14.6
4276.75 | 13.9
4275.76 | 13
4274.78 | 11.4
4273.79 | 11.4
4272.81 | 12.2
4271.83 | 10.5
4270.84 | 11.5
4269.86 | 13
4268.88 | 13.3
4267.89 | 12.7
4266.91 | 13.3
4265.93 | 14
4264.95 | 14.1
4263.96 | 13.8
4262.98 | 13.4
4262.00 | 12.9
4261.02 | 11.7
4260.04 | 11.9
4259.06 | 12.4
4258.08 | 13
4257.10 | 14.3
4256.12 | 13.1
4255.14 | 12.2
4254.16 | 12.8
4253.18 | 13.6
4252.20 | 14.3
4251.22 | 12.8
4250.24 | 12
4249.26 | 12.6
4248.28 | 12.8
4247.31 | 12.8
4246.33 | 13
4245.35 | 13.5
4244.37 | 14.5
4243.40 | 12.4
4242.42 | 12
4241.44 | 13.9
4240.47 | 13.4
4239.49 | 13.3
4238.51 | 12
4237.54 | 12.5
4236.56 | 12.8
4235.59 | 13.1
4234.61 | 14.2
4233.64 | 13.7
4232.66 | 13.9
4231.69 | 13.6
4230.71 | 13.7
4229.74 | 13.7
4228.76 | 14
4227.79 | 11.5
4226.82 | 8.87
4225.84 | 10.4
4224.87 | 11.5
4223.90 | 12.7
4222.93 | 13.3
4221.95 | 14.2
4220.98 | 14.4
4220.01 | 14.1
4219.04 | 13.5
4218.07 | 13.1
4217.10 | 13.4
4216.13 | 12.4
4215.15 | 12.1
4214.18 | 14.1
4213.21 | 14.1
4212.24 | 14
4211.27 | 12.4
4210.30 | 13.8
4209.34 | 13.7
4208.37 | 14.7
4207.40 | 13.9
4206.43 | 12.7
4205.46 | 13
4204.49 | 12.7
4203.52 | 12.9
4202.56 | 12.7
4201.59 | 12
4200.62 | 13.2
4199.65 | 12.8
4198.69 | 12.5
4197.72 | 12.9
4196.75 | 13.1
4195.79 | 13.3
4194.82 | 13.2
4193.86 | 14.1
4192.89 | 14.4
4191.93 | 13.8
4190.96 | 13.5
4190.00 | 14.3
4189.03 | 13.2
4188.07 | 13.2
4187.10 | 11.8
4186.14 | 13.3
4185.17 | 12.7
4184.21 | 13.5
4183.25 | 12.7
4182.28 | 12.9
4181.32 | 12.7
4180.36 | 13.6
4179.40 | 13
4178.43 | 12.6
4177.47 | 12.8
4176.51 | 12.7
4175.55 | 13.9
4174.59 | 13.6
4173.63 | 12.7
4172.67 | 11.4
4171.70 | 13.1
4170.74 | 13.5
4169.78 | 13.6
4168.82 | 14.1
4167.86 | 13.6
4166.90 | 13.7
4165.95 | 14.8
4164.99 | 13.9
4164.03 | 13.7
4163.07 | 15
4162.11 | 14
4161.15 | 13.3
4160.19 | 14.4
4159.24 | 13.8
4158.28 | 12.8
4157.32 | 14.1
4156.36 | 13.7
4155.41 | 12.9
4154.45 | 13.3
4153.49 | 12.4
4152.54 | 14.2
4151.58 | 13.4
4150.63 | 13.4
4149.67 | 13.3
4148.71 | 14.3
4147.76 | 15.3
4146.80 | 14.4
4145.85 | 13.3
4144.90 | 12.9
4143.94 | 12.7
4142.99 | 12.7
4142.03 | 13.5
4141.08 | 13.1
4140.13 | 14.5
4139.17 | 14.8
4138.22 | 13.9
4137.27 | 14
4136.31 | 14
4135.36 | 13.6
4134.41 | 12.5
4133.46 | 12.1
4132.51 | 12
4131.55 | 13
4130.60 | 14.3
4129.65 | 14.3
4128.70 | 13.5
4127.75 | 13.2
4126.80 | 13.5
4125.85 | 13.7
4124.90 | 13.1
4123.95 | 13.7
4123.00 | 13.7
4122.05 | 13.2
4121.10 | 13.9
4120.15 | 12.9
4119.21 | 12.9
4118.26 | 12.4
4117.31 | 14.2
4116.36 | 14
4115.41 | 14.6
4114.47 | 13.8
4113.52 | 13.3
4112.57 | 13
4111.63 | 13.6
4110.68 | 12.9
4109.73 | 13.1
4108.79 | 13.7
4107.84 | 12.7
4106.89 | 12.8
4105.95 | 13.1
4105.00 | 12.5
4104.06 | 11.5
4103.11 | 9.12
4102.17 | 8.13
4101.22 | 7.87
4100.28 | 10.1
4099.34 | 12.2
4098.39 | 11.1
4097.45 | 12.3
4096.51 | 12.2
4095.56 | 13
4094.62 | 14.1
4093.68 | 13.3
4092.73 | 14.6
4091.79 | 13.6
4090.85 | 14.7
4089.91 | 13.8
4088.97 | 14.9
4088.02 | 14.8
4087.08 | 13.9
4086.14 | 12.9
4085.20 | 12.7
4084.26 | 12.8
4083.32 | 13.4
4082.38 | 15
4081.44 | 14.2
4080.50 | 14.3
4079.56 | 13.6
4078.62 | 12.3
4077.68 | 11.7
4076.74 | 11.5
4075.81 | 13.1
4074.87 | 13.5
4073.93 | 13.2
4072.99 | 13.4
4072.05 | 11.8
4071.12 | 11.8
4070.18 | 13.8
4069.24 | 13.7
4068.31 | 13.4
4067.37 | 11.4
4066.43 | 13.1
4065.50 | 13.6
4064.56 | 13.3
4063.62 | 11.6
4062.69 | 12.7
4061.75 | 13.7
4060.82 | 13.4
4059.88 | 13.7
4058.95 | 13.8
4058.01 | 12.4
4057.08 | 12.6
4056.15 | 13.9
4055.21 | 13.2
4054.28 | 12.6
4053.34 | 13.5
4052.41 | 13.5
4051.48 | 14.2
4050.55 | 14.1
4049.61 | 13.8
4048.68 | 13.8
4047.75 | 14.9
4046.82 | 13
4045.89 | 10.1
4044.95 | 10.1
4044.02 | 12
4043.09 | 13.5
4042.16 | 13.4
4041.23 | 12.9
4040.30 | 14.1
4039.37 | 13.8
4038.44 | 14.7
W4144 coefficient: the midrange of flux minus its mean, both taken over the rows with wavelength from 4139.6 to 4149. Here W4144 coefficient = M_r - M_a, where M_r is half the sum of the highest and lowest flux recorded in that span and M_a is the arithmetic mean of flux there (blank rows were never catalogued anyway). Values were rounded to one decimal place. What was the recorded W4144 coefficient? 0.3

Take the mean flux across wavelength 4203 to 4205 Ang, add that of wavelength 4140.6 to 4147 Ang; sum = 26.0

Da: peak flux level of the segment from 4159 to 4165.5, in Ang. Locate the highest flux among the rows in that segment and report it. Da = 15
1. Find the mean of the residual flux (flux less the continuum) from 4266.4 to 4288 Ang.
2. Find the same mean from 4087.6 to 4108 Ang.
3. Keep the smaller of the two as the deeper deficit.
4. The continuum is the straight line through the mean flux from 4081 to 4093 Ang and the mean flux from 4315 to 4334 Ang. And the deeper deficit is -1.5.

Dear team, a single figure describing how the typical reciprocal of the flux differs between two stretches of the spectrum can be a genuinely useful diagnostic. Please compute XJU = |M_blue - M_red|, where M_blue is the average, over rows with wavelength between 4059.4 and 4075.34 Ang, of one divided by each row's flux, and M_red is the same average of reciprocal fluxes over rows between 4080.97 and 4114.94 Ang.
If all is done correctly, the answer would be 0.0027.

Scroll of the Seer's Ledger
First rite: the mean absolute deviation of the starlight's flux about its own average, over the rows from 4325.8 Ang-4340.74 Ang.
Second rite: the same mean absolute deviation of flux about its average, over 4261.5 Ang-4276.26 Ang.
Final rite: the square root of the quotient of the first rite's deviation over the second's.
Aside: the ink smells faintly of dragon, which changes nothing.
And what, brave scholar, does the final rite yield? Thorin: 1.37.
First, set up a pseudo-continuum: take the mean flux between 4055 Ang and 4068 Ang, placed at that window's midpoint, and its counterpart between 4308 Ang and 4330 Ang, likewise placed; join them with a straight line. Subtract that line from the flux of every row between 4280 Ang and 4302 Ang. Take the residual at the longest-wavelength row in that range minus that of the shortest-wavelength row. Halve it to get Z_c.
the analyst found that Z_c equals -1.3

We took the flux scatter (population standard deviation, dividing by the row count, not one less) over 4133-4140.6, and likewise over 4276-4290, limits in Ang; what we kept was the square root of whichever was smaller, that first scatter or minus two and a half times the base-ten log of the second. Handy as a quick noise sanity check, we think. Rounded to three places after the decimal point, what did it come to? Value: 0.329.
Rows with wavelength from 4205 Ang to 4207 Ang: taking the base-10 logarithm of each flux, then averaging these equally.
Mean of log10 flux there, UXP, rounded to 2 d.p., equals 1.11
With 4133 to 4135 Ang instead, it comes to 1.09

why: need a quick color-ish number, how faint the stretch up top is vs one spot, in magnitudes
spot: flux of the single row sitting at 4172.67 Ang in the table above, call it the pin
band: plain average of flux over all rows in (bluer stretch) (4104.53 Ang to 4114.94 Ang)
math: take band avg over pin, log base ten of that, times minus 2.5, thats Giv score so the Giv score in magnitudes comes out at -0.15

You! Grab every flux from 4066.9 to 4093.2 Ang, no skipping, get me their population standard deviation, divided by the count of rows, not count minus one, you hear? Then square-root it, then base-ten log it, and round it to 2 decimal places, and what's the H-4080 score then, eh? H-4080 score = 0.01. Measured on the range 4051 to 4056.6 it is -0.15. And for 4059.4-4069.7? -0.05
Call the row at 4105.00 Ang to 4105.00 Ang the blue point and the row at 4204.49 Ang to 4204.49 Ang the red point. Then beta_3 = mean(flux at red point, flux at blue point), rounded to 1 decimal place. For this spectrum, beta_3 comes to 12.6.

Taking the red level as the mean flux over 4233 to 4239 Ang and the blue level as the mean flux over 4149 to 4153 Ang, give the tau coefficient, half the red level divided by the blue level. 0.481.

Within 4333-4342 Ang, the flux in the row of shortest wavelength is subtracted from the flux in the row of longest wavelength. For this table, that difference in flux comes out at -5.3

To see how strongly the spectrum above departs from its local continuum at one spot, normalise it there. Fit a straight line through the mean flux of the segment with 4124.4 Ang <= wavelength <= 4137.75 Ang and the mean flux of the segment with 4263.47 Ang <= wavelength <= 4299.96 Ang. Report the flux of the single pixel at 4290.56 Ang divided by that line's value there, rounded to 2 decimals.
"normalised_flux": 0.86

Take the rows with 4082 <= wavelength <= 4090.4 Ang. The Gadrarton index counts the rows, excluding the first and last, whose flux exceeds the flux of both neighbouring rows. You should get 1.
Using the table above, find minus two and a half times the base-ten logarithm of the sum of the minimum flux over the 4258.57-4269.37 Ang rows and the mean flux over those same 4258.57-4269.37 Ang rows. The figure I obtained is -3.48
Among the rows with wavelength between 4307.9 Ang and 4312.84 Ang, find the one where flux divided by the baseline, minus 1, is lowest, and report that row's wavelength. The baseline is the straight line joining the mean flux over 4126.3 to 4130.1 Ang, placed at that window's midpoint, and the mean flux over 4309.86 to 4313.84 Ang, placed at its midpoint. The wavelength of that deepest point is 4308.38 Ang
